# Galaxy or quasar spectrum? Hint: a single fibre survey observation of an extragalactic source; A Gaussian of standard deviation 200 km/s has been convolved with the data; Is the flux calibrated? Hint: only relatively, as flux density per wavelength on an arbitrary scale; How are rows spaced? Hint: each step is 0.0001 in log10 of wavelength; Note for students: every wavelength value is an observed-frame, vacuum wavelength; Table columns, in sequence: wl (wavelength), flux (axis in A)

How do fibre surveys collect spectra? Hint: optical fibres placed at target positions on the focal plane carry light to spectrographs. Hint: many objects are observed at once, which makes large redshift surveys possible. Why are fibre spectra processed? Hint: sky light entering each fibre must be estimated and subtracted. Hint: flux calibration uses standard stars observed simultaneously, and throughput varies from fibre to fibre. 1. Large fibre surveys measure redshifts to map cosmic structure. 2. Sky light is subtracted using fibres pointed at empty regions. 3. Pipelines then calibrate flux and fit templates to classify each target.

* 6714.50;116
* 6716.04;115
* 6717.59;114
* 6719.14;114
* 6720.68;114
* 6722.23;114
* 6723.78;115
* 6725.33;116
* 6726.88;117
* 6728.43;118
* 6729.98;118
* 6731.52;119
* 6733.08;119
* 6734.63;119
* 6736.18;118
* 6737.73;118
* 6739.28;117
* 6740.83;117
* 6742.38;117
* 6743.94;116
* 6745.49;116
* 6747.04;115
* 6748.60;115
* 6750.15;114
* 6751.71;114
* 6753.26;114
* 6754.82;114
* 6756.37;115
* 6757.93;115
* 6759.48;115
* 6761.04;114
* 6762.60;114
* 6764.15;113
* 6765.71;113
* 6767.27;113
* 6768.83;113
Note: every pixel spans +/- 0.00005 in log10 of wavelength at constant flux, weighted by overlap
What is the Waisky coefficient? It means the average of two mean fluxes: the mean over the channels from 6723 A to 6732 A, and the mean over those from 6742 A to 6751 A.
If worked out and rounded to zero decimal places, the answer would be 116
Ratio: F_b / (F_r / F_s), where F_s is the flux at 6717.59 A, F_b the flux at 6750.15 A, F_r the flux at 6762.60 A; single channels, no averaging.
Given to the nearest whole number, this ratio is 114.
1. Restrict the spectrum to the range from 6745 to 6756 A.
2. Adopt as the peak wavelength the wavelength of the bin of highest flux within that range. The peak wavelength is 6745.49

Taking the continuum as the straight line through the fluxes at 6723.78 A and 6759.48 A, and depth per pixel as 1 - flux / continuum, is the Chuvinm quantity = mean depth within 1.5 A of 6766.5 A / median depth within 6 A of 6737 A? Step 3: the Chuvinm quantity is -0.67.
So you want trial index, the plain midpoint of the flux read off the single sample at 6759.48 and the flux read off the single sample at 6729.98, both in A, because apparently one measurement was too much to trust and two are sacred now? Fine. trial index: 116.5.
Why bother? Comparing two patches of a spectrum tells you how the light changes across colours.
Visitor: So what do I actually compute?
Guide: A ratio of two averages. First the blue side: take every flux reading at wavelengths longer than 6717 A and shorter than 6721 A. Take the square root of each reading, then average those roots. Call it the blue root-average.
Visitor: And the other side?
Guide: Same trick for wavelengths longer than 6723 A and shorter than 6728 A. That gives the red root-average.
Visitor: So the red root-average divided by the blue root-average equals 1.01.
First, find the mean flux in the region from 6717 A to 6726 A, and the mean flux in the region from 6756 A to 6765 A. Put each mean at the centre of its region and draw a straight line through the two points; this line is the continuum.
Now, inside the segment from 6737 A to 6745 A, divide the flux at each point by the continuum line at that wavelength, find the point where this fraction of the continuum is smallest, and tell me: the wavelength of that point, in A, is 6743.94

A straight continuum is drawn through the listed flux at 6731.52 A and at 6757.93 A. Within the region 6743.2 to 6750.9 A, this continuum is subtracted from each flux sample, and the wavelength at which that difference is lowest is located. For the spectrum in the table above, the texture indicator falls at 6750.15 A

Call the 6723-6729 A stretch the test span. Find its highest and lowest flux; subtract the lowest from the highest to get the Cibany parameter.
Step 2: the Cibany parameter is 3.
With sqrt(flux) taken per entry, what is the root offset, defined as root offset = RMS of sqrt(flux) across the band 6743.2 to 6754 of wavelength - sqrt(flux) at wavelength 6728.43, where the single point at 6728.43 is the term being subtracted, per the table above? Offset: -0.15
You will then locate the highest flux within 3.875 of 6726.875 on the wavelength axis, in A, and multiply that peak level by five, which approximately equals 590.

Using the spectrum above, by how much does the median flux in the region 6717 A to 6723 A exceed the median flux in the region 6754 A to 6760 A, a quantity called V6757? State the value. -1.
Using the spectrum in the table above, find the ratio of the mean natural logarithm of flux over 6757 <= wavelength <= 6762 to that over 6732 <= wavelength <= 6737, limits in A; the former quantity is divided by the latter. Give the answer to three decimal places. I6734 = 0.993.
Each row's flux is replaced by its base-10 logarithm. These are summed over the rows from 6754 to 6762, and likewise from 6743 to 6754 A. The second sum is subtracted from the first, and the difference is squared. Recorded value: 17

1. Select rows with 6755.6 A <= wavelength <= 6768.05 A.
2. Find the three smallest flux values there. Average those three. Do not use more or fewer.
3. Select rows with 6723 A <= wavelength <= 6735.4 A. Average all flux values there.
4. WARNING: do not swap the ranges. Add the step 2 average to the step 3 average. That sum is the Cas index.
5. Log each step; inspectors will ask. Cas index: 231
